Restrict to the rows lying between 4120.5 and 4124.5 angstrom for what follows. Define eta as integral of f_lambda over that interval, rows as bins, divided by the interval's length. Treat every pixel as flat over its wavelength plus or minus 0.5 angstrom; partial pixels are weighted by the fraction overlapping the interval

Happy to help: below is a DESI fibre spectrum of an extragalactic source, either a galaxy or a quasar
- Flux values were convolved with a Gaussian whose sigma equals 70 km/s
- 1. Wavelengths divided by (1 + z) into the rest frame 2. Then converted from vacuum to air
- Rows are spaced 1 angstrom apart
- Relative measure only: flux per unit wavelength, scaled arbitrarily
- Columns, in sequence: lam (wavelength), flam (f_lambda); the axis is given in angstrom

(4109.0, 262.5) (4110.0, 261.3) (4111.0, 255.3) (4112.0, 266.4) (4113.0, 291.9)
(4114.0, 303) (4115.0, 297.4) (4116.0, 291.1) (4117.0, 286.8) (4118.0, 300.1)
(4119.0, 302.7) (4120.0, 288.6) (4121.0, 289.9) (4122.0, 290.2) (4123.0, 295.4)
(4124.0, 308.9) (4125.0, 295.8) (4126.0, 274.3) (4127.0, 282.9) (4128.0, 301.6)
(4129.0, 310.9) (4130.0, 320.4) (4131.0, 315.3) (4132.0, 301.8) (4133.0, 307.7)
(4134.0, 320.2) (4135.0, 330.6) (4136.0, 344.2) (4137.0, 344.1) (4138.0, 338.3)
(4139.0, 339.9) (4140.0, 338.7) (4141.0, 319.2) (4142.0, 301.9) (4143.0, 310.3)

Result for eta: 296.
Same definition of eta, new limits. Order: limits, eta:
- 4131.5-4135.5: 315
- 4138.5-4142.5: 325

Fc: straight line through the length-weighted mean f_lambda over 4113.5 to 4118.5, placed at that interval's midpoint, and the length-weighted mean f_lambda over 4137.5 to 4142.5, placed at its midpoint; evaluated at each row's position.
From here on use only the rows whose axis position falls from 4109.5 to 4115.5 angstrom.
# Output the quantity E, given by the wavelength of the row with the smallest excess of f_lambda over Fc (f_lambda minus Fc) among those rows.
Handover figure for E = 4111.0 angstrom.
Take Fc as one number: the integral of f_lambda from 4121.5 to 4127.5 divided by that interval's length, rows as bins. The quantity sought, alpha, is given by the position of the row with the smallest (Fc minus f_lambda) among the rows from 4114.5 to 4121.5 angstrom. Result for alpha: 4119.0 angstrom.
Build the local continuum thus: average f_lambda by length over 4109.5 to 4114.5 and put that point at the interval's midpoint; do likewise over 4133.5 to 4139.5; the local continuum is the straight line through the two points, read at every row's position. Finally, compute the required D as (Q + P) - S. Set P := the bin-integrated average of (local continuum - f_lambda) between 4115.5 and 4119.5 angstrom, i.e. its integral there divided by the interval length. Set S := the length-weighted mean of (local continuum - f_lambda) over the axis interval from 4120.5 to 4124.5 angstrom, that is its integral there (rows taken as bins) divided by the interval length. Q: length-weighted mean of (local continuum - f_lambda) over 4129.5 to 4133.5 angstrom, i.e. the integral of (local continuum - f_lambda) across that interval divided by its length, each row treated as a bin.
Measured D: 1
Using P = -6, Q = 13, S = 5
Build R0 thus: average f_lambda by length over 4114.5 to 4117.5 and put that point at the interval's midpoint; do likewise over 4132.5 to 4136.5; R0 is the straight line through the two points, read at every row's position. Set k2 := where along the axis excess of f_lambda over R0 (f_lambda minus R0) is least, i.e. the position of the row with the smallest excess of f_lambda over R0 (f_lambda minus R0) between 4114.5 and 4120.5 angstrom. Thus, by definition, 4120.0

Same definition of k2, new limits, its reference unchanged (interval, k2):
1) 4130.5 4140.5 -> 4132.0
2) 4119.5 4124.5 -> 4122.0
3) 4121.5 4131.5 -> 4126.0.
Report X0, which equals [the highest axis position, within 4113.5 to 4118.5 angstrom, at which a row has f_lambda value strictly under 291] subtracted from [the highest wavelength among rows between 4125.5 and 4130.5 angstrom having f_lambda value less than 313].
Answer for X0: 12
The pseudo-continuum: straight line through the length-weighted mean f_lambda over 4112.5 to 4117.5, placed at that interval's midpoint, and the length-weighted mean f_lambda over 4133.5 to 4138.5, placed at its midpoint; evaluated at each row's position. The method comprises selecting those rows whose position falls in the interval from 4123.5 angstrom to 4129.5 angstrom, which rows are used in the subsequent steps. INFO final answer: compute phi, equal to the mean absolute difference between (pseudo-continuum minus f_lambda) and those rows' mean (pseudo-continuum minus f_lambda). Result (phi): 11.4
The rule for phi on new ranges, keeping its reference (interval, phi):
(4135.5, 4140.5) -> 4.9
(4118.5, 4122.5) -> 6.4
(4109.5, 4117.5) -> 12.2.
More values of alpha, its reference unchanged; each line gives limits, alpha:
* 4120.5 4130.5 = 4130.0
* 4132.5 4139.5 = 4136.0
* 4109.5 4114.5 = 4114.0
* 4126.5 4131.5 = 4130.0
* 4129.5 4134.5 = 4130.0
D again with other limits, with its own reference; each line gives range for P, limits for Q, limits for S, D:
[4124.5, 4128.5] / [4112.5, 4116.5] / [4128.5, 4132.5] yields -1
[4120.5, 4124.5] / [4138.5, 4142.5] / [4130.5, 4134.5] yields 12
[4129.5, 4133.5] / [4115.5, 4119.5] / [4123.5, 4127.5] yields -12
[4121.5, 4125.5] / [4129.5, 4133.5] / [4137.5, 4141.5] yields 9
